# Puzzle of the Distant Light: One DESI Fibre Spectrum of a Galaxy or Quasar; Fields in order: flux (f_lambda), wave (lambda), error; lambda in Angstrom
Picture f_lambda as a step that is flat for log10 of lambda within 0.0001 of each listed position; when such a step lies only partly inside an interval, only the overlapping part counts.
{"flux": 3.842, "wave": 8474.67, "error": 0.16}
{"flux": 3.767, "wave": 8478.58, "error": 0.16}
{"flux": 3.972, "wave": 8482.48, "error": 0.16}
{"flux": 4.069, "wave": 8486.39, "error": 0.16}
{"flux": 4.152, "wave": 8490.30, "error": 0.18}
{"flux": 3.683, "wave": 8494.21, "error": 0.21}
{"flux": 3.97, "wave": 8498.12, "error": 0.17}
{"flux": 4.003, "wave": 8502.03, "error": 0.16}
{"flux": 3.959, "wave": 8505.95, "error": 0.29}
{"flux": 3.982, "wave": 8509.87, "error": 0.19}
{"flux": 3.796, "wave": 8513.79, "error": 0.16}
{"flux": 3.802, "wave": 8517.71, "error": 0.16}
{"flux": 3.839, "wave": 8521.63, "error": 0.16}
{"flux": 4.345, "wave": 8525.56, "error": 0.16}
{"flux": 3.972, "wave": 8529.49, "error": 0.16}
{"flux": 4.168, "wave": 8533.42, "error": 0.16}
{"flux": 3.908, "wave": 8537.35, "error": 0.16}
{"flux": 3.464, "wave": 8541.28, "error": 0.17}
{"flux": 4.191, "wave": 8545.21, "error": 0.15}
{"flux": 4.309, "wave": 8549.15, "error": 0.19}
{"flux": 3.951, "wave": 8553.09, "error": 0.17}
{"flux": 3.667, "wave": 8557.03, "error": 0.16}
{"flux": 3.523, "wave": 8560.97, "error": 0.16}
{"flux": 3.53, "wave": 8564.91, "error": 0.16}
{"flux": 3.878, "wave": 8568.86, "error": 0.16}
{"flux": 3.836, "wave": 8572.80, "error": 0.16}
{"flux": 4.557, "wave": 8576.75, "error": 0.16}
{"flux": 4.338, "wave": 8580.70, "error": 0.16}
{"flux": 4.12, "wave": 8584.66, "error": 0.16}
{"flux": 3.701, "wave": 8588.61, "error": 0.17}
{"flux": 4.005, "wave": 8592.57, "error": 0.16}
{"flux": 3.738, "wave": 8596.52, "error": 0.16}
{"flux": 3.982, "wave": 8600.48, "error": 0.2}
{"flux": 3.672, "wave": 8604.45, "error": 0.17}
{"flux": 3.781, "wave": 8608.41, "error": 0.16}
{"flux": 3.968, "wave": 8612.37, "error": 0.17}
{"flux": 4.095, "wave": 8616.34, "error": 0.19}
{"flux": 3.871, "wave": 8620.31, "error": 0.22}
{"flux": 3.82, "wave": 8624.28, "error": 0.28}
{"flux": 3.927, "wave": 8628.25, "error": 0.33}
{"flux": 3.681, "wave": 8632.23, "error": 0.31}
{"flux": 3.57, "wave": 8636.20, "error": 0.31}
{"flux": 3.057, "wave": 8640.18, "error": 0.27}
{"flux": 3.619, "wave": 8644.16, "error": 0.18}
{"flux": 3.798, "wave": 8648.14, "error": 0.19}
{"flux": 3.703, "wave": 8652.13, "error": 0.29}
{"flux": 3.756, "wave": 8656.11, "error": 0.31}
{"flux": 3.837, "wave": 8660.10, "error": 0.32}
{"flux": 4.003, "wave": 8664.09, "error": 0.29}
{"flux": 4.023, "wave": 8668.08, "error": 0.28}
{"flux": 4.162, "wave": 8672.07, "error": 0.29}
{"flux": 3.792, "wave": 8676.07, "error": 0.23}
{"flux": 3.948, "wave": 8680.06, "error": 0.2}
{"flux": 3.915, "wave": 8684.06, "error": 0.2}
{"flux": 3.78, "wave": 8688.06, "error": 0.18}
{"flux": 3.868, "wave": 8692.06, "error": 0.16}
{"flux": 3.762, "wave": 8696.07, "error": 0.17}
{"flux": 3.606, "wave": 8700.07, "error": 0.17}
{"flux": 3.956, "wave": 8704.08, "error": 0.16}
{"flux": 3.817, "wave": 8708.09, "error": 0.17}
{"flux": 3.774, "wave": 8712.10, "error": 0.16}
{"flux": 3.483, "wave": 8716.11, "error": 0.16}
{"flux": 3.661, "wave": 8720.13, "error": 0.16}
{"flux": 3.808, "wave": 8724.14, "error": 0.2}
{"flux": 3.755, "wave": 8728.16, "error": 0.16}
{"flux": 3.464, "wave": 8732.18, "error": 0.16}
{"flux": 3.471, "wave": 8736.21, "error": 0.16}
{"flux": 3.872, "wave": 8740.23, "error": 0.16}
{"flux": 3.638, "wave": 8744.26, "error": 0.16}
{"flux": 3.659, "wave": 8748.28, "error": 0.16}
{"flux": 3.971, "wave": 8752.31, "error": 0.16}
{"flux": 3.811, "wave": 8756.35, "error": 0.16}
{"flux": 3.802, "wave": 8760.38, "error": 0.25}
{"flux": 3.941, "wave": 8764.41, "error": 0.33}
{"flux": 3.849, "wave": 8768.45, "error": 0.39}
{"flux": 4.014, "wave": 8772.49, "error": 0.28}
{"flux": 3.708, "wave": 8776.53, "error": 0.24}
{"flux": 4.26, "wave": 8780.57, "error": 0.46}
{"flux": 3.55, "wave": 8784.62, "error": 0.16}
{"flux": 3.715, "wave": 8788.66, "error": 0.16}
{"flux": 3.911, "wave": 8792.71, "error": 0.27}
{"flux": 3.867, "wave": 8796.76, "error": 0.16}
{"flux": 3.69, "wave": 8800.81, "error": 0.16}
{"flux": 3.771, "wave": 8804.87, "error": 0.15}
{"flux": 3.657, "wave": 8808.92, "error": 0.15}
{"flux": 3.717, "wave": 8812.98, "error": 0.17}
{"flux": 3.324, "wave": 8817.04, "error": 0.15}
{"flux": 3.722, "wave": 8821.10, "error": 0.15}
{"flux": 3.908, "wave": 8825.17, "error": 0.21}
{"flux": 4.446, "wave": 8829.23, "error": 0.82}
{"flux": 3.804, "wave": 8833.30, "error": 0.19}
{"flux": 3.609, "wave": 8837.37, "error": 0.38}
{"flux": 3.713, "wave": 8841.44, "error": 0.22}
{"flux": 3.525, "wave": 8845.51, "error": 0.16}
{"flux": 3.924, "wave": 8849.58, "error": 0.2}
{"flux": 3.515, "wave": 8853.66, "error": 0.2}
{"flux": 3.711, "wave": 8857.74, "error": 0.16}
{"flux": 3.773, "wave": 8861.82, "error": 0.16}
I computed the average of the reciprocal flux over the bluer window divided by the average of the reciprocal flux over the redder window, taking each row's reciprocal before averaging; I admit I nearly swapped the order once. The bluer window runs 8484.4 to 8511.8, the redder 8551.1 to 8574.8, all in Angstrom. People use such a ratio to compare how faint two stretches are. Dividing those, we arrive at 0.94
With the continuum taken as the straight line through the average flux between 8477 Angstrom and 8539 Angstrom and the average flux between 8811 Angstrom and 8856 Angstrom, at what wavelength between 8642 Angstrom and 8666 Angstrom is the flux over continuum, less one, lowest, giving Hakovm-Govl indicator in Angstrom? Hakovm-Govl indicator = 8644.16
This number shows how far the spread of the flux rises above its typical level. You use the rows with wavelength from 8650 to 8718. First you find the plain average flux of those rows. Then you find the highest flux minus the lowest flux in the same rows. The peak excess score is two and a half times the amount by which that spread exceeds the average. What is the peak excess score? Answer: -7.9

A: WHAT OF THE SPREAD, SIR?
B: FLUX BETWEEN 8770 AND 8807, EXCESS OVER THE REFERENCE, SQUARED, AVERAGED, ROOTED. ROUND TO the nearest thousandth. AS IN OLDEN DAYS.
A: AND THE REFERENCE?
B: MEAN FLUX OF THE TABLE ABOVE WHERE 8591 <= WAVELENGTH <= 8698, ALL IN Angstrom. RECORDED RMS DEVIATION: 0.199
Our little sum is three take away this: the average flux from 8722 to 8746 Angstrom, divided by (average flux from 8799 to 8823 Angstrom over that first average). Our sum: -0.69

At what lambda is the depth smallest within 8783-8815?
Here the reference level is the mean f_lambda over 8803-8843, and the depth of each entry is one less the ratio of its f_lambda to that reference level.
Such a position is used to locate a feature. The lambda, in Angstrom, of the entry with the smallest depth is 8792.71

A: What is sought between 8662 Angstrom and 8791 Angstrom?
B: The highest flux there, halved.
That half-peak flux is 2.13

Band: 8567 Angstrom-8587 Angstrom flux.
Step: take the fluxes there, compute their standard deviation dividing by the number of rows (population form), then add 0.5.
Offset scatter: 0.77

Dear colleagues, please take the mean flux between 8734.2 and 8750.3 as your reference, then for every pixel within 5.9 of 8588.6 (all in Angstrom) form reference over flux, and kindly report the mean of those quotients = 0.93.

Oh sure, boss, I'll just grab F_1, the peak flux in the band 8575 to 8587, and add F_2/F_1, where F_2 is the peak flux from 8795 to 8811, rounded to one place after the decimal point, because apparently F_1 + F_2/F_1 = 5.4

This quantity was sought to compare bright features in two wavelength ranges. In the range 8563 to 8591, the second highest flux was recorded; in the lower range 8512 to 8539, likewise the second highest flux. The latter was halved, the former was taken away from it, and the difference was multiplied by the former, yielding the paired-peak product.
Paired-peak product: -9.8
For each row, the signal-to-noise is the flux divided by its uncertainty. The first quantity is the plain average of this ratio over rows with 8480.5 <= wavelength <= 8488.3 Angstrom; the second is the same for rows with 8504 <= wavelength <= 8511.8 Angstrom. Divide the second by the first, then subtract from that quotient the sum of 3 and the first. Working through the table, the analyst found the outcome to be -27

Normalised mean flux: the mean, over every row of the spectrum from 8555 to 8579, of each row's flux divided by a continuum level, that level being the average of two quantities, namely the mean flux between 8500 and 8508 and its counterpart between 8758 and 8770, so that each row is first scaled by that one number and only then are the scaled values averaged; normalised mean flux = 0.98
